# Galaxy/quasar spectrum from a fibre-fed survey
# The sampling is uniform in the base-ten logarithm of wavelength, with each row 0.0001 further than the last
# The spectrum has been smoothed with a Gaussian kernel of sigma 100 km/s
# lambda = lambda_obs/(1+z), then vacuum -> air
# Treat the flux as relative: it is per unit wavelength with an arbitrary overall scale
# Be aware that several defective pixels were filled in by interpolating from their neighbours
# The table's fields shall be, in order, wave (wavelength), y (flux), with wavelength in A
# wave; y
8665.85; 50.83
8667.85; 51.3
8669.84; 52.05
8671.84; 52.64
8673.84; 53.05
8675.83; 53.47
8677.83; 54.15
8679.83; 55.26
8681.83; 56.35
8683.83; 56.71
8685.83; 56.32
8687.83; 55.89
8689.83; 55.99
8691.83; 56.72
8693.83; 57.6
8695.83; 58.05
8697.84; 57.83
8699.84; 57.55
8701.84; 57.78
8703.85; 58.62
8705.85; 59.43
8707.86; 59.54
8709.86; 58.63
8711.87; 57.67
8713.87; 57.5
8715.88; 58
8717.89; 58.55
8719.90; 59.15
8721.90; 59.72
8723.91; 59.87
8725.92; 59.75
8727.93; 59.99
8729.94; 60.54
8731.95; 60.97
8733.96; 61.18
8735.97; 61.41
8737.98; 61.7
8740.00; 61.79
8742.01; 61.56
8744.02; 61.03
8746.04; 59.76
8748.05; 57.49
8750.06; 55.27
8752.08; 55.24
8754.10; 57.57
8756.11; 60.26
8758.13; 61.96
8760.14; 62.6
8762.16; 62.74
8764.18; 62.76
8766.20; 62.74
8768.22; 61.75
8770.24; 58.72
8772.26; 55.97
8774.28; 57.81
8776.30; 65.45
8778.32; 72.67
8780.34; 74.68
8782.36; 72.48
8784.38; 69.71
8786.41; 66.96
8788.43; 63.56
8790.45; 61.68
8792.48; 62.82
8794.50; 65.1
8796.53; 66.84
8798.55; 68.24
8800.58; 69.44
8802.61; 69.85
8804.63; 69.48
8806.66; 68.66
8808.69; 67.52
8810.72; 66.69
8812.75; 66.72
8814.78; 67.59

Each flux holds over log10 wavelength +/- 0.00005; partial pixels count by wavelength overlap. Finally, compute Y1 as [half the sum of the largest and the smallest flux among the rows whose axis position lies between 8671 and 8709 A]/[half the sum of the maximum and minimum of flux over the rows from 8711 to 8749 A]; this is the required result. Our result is 0.94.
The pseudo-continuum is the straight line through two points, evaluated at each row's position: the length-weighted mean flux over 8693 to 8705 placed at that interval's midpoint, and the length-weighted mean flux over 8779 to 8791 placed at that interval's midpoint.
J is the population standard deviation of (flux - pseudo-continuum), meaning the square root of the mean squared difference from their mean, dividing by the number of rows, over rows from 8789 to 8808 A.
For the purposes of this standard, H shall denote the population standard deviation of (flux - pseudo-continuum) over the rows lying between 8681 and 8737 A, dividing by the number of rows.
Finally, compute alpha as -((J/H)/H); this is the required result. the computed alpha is -3.1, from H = 0.86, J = 2.3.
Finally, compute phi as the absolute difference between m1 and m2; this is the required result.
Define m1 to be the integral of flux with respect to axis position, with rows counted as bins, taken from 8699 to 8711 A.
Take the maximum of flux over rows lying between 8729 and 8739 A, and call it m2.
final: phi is 641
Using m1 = 703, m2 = 61.7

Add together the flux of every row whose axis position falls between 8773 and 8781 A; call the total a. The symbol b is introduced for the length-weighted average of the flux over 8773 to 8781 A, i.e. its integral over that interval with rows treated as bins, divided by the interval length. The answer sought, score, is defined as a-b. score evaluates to 204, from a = 271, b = 67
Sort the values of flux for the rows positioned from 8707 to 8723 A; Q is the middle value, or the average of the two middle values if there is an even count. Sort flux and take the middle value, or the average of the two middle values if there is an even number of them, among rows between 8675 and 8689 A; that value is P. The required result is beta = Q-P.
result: 3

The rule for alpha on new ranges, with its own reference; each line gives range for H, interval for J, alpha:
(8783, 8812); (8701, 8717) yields -0.2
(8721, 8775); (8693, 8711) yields 0.0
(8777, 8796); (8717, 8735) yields 0.0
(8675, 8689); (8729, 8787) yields -6.8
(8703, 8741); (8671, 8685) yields -1.8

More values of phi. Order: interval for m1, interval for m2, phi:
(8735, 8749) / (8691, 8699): 791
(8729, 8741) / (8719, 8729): 675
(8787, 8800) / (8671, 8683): 788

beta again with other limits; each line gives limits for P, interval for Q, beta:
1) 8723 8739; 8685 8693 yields -5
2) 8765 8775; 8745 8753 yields -2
